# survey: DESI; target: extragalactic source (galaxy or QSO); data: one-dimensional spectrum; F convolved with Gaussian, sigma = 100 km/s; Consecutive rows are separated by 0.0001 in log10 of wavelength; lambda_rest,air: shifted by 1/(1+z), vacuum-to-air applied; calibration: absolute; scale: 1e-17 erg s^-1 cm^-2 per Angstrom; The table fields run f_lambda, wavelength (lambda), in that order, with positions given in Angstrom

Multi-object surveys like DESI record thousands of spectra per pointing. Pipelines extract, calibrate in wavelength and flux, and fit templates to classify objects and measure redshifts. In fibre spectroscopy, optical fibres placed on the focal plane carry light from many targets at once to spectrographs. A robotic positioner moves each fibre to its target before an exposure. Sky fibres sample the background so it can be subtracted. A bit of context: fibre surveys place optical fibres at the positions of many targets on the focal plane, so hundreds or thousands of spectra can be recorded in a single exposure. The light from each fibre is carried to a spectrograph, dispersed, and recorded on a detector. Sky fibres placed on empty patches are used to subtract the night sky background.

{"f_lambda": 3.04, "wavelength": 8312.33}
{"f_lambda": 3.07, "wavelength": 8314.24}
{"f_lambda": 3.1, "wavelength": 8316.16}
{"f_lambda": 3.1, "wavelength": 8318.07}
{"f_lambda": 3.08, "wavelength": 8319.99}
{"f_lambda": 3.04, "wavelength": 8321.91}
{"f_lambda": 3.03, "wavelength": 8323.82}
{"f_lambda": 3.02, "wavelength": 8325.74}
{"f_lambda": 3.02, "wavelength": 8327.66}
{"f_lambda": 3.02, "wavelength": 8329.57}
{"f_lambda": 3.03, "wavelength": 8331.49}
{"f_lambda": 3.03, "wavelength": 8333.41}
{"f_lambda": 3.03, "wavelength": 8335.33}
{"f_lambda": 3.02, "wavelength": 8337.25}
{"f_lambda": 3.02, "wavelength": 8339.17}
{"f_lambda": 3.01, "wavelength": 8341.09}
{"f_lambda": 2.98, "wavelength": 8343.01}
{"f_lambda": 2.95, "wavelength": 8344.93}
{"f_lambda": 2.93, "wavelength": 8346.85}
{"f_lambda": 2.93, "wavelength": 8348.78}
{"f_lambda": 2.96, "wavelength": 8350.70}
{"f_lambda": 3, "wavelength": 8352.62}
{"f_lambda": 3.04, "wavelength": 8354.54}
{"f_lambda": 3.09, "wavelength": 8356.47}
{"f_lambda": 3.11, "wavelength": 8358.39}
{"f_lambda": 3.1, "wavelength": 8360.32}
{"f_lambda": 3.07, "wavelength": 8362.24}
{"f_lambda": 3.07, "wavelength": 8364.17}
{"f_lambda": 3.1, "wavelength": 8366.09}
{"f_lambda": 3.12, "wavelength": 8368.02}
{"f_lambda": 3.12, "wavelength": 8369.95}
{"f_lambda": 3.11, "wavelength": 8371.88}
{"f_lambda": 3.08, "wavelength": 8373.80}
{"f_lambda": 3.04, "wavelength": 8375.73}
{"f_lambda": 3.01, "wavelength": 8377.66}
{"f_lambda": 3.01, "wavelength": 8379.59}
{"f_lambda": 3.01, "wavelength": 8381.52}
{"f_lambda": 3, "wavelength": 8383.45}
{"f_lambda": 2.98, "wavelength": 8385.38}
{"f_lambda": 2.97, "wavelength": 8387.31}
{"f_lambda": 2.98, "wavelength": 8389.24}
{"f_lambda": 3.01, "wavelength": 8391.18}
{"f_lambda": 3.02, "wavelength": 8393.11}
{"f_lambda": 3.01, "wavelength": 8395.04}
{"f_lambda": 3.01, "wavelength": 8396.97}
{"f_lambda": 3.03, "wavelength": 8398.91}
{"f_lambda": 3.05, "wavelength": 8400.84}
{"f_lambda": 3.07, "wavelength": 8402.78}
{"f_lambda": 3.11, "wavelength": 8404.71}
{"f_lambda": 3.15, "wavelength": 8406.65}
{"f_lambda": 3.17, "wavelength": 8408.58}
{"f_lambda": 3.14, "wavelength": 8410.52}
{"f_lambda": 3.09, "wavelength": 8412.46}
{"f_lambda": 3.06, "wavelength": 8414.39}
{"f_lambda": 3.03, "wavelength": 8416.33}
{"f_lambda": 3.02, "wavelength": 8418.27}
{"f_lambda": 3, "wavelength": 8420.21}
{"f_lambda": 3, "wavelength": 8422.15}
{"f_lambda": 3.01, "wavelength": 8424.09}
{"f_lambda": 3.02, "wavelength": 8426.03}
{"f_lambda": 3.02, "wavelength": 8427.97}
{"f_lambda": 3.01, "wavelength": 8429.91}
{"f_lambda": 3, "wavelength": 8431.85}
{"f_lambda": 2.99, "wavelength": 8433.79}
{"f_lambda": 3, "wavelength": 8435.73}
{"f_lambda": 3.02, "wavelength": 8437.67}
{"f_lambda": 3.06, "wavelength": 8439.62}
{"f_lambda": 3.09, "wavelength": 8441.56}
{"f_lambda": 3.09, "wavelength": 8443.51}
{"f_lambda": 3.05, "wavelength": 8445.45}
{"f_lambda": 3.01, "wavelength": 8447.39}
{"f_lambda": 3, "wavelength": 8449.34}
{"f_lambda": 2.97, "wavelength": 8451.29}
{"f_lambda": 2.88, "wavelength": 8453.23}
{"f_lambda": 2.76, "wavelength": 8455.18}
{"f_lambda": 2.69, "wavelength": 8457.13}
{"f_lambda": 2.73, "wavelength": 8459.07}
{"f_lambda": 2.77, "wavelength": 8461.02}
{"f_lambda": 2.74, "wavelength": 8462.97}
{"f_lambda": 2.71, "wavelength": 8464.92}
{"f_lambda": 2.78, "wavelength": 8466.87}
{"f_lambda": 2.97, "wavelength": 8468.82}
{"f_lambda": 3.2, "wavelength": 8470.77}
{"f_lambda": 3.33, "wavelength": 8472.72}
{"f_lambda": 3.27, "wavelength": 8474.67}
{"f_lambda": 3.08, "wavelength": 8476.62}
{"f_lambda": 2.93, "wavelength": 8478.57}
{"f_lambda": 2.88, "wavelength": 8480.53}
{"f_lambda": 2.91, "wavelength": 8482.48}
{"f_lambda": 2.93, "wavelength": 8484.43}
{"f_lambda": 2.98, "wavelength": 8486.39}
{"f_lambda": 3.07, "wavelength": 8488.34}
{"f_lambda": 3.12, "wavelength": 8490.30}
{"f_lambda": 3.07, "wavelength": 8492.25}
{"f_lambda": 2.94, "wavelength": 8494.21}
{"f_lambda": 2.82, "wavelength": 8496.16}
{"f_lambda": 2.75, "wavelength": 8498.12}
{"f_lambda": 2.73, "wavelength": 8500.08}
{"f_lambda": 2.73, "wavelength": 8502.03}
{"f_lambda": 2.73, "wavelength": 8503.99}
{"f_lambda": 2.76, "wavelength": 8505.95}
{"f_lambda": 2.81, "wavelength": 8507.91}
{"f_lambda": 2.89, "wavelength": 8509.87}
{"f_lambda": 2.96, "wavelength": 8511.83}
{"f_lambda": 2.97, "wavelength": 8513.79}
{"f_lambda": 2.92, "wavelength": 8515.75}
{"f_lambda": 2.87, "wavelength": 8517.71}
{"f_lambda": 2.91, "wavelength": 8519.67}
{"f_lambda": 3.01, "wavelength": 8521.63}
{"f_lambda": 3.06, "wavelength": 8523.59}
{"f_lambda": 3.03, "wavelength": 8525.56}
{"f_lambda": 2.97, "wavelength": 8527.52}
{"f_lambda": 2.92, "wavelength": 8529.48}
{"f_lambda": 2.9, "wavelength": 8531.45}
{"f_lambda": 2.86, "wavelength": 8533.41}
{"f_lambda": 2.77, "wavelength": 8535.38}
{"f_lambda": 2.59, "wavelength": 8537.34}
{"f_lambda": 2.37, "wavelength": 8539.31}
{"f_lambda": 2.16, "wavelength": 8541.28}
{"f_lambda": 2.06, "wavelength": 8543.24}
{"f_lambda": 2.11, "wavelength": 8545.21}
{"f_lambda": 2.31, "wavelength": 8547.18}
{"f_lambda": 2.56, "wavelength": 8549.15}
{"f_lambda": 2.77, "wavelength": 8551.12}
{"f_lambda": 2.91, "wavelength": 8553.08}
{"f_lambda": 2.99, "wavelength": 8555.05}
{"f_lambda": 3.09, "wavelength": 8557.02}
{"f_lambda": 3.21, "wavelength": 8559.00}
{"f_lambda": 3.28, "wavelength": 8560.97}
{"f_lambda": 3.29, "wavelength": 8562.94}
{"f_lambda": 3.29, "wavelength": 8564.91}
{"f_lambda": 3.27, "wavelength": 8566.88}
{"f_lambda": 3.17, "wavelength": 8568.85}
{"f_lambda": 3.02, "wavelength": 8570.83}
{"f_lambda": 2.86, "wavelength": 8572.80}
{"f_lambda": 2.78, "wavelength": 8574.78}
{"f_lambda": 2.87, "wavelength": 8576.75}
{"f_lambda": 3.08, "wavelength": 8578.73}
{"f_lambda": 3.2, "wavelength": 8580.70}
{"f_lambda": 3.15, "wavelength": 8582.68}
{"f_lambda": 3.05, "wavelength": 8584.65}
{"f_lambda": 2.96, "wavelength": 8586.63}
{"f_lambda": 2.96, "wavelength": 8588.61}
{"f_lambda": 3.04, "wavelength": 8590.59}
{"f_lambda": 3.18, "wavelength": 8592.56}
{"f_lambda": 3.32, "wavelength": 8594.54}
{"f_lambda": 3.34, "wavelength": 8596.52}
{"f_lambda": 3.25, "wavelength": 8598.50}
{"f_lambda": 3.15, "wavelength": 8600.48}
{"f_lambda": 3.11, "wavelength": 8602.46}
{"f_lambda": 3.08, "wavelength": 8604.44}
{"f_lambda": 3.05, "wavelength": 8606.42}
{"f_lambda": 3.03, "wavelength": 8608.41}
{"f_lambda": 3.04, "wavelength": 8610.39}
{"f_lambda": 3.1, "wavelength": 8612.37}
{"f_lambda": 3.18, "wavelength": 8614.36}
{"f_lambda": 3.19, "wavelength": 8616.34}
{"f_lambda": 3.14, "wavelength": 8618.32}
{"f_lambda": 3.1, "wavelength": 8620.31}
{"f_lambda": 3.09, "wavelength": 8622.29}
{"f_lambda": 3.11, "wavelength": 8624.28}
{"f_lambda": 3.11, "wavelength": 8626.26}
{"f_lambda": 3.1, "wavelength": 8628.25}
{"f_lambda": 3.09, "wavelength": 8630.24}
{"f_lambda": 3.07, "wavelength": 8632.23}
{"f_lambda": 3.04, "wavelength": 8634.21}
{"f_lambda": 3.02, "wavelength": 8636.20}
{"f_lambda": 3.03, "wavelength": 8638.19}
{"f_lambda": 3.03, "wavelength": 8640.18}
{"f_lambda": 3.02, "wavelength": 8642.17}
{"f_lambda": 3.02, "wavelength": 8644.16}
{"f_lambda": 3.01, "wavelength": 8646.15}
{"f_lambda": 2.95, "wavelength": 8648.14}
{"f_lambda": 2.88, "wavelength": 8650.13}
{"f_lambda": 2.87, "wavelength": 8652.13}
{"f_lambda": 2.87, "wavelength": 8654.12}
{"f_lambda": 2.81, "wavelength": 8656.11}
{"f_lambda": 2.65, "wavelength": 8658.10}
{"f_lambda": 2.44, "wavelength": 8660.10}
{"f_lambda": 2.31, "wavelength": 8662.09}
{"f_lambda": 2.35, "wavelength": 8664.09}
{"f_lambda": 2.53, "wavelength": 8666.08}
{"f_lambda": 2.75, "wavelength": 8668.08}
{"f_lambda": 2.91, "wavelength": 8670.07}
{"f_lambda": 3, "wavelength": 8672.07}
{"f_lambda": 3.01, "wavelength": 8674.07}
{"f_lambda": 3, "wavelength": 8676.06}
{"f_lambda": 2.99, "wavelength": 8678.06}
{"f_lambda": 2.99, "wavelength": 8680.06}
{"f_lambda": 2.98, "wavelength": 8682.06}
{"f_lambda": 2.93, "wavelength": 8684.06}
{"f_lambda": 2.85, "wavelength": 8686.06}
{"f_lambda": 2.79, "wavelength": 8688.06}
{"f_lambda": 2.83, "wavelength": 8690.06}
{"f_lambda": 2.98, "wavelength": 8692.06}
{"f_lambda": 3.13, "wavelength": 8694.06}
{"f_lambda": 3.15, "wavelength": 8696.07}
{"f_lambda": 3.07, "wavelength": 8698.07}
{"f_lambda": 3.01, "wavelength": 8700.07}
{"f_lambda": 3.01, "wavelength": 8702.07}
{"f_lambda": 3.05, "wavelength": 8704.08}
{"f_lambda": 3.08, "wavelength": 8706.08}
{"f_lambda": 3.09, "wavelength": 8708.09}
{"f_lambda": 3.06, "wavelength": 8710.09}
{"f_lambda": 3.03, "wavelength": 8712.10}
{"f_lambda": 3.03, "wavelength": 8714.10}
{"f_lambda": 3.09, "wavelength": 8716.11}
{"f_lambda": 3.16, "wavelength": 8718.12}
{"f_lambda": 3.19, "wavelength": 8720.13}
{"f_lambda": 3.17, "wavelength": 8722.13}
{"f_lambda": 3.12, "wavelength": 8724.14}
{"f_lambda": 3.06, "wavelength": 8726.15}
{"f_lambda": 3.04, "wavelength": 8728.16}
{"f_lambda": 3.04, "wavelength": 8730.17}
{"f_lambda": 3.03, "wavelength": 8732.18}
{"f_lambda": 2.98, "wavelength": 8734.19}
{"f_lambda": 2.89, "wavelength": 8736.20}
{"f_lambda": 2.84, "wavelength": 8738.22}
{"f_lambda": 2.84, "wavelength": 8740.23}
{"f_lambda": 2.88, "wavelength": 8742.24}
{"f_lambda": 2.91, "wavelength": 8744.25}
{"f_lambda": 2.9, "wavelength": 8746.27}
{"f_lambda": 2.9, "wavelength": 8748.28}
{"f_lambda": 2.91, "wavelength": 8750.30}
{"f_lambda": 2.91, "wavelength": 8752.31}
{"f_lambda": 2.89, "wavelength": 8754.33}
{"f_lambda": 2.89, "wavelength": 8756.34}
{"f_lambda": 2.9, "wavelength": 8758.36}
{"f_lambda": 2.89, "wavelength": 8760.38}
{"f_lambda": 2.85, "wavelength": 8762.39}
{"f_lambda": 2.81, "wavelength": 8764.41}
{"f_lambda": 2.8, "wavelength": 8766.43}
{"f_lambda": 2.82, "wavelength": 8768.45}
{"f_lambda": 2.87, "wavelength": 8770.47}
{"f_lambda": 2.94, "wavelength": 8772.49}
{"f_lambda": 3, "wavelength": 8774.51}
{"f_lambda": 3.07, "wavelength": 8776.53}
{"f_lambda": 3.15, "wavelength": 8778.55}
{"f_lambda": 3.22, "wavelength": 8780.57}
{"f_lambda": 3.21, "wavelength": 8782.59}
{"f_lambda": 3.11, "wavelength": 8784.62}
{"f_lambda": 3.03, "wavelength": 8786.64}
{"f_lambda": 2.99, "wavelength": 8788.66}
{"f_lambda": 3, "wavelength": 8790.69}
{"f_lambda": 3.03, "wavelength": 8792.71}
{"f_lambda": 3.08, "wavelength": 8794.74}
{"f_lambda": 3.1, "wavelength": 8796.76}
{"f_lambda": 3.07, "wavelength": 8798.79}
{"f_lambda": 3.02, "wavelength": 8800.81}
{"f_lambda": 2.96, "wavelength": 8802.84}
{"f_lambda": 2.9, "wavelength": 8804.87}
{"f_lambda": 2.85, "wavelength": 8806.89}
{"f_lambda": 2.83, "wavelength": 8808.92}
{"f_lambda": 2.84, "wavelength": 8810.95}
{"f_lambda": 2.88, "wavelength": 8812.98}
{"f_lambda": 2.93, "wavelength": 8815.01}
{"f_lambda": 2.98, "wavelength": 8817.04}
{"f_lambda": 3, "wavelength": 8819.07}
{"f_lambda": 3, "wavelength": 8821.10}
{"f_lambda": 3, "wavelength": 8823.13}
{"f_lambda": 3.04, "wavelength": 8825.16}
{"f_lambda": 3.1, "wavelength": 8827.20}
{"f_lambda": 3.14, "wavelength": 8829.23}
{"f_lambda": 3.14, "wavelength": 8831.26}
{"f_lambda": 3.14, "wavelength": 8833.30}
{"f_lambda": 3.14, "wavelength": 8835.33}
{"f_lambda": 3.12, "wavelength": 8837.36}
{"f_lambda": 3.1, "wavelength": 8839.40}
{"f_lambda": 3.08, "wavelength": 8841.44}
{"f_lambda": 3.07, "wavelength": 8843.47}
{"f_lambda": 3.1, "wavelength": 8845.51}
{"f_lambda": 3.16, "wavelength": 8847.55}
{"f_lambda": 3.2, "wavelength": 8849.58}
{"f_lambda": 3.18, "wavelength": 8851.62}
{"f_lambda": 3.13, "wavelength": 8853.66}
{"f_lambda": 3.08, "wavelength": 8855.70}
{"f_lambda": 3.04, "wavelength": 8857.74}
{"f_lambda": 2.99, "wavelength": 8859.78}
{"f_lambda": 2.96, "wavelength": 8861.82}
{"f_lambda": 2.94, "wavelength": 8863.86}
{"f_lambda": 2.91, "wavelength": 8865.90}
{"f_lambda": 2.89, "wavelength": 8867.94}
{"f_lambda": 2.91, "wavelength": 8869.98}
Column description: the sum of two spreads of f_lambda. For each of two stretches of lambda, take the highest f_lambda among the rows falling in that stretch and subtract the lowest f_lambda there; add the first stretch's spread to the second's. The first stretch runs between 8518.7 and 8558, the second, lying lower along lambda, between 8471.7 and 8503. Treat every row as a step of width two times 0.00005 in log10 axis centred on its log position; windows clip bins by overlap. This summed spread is 1.6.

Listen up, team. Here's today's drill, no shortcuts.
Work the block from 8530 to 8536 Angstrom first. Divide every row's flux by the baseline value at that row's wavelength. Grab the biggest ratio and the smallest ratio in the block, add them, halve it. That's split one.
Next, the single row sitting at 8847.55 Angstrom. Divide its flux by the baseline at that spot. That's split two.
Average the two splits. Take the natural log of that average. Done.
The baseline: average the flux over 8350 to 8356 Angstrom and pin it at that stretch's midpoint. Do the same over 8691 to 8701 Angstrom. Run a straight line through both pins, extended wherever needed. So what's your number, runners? -0.02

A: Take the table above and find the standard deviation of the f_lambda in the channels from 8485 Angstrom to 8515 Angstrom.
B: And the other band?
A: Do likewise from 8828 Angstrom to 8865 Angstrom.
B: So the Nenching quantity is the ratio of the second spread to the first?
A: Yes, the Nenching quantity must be 0.5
